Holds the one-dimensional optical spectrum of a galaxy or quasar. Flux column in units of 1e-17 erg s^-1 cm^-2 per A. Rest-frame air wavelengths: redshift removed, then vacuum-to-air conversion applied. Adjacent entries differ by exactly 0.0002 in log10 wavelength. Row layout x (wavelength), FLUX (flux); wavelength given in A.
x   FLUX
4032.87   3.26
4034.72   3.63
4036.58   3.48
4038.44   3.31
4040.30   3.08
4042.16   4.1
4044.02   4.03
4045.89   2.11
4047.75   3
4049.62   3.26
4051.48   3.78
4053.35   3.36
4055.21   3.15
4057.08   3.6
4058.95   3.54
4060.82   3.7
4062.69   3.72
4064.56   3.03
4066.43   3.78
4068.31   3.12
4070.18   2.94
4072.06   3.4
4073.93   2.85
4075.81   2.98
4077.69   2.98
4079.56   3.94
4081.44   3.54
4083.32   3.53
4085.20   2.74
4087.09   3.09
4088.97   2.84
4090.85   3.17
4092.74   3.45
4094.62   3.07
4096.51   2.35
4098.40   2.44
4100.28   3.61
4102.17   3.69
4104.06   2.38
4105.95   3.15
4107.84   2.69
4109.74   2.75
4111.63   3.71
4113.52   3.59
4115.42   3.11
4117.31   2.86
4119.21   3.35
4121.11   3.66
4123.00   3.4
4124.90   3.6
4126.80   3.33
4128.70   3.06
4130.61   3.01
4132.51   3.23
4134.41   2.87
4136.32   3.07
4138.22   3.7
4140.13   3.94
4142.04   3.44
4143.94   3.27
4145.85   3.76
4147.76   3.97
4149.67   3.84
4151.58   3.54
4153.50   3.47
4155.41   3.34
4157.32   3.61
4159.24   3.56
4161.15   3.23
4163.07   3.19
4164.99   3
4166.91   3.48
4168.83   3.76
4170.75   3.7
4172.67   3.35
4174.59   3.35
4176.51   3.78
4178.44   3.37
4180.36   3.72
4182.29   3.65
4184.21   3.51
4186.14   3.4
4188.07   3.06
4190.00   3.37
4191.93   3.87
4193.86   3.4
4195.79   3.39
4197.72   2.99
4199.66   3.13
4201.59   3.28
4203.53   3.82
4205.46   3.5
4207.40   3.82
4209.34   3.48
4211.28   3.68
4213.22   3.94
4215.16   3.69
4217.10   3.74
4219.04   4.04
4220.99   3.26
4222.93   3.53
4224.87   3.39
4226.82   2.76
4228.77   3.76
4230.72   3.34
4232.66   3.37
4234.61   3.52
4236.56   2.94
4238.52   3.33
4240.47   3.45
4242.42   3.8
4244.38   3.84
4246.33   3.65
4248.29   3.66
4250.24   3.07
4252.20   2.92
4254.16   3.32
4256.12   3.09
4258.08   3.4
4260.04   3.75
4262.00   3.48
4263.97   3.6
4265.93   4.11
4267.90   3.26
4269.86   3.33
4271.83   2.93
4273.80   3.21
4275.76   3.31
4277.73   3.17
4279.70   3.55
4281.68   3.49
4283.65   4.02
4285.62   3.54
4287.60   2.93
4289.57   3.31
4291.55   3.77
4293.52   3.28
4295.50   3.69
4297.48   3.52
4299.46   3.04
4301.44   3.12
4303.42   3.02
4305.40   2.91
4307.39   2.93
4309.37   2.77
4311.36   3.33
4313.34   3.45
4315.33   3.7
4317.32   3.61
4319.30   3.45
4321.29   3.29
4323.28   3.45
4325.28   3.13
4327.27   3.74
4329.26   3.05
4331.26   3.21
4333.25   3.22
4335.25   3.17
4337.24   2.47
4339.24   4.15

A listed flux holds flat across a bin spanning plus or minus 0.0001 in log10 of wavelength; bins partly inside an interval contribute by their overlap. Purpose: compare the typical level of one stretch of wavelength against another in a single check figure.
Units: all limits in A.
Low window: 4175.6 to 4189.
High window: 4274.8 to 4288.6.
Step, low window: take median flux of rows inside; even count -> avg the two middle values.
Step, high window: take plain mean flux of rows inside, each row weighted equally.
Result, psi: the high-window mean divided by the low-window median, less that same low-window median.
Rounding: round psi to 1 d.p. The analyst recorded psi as -2.5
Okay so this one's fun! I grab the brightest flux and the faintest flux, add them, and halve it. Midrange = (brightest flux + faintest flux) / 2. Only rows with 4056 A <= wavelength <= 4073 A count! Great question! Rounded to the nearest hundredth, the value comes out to 3.36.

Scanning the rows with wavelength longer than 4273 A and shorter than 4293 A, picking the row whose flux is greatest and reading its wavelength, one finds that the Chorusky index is 4283.65 A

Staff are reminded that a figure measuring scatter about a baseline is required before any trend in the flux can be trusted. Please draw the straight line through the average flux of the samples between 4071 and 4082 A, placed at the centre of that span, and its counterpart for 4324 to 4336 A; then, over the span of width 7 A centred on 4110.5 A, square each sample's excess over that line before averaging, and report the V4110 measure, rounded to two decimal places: 0.23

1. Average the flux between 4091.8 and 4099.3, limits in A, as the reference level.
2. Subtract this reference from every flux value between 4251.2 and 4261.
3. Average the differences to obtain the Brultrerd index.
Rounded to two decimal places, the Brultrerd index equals 0.47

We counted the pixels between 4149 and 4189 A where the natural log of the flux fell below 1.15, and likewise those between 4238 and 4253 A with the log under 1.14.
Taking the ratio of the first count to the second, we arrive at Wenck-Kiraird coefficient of 1.00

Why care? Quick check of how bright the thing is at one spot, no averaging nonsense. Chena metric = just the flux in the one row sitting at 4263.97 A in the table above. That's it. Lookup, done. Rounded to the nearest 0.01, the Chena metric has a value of 3.60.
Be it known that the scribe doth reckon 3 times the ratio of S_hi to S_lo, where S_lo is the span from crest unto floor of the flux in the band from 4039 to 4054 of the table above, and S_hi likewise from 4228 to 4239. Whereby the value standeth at 1.2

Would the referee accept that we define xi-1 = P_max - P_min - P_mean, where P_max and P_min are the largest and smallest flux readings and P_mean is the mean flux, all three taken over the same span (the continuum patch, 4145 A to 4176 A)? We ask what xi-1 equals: -2.5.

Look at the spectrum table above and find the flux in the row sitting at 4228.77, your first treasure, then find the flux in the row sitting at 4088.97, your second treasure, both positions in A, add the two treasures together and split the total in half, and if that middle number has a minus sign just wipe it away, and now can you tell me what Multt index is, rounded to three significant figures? 3.30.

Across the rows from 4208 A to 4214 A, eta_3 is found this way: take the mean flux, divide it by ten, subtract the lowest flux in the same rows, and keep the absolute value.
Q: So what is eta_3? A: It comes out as 3.1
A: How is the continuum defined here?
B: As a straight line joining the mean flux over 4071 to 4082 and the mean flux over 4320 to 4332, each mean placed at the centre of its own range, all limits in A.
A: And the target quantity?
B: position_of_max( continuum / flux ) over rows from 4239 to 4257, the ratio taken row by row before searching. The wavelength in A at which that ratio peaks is 4252.20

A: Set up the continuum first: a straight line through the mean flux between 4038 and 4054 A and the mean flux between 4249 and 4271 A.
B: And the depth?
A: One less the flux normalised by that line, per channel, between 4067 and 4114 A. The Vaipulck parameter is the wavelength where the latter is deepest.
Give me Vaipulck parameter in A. 4096.51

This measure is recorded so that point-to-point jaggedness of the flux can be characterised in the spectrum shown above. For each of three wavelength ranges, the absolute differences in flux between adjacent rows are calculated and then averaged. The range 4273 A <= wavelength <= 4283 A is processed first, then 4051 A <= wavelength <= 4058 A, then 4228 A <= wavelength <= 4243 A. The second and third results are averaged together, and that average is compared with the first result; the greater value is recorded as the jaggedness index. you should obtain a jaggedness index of 0.326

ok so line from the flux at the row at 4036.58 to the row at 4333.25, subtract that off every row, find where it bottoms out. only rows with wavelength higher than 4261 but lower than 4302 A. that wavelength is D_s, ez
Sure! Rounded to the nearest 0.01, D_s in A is 4271.83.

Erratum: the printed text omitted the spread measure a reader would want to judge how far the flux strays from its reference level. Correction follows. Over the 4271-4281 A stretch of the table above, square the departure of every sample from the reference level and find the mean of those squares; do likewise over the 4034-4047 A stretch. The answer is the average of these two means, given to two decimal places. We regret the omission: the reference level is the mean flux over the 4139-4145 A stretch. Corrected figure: 0.28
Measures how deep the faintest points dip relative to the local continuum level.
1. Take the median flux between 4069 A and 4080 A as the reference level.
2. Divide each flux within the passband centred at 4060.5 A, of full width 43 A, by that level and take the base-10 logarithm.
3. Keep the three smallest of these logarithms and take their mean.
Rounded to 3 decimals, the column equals -0.058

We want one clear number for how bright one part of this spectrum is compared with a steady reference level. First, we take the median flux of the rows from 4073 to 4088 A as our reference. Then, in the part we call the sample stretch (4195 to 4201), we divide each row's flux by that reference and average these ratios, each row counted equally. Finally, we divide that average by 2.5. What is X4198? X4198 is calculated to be 0.418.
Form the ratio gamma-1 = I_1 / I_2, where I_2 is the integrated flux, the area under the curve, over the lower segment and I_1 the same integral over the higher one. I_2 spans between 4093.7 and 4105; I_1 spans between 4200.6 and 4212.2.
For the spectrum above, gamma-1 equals 1.26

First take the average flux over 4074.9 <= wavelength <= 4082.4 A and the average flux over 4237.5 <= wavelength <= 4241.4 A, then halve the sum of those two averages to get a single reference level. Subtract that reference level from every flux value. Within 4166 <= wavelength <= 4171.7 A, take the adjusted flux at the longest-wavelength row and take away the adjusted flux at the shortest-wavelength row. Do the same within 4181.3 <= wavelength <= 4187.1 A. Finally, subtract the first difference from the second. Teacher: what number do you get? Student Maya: -0.5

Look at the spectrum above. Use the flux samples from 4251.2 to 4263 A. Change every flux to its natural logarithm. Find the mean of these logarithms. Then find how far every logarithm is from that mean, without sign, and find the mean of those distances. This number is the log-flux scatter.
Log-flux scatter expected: 0.066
